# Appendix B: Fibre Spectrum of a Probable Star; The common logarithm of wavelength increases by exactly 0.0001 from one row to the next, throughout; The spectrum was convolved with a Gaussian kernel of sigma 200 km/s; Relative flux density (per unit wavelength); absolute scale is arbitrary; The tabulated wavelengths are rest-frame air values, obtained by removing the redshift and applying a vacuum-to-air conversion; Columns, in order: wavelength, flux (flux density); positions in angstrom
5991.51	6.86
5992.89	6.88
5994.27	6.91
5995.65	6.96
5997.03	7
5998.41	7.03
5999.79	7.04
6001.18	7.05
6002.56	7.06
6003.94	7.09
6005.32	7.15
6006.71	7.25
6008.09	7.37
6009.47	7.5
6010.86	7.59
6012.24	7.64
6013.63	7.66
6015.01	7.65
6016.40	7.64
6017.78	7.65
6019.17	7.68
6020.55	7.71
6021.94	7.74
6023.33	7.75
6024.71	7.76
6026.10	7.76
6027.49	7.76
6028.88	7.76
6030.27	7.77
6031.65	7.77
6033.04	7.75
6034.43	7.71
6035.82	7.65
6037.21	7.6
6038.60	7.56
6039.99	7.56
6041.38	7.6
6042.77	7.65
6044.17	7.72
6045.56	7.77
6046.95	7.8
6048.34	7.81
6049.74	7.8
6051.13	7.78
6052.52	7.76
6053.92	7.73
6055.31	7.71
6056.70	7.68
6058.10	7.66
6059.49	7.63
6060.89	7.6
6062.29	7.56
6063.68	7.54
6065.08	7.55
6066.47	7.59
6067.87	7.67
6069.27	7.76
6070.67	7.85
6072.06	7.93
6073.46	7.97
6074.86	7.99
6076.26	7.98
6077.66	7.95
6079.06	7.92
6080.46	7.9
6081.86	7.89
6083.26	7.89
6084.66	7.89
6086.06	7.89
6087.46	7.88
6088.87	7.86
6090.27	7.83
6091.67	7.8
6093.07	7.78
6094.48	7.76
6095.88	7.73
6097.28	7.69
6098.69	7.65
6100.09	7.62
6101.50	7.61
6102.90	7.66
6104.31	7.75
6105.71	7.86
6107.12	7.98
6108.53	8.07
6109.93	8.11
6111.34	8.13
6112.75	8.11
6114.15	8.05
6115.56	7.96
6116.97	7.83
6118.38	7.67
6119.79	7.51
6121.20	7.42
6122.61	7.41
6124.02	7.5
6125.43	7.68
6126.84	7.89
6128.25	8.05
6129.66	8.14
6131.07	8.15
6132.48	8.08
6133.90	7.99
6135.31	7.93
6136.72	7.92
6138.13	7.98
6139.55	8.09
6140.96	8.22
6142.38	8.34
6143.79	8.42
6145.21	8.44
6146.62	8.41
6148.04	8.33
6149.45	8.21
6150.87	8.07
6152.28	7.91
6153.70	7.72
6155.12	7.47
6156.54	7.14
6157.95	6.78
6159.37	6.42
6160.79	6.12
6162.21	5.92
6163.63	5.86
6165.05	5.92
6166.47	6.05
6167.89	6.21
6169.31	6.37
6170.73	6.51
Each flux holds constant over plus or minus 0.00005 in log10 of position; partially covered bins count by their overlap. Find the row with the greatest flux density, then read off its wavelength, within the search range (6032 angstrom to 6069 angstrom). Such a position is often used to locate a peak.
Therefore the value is 6048.34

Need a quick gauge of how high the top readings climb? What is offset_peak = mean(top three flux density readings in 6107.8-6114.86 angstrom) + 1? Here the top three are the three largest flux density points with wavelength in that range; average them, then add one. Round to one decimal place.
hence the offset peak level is 9.1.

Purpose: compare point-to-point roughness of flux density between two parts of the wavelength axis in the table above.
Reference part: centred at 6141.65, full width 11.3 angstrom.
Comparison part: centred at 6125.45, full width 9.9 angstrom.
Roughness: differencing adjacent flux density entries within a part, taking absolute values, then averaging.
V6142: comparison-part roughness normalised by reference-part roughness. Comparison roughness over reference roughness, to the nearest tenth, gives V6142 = 1.6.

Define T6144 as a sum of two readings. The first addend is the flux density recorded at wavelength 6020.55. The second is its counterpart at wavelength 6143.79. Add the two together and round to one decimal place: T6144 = 16.1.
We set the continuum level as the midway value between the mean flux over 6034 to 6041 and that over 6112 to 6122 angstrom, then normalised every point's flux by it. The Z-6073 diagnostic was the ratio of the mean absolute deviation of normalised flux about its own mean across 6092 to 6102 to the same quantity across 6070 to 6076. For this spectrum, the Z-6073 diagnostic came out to 1.2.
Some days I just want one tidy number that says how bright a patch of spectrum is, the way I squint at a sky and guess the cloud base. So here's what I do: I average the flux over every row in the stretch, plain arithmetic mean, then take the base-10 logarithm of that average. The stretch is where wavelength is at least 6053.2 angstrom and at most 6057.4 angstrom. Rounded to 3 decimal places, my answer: 0.887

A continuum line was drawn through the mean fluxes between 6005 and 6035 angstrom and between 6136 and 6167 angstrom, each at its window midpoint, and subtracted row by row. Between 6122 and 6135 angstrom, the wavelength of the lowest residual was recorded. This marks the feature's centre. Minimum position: 6122.61 angstrom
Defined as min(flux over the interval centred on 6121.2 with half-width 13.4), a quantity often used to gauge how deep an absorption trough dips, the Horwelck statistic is 7.41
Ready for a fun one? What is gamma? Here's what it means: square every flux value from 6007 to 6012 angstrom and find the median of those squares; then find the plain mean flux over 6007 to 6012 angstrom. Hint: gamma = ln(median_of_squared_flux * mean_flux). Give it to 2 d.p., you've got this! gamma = 6.04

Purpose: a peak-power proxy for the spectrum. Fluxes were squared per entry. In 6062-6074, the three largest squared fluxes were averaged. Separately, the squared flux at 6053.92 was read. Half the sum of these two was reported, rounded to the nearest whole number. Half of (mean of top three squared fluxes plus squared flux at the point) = 61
